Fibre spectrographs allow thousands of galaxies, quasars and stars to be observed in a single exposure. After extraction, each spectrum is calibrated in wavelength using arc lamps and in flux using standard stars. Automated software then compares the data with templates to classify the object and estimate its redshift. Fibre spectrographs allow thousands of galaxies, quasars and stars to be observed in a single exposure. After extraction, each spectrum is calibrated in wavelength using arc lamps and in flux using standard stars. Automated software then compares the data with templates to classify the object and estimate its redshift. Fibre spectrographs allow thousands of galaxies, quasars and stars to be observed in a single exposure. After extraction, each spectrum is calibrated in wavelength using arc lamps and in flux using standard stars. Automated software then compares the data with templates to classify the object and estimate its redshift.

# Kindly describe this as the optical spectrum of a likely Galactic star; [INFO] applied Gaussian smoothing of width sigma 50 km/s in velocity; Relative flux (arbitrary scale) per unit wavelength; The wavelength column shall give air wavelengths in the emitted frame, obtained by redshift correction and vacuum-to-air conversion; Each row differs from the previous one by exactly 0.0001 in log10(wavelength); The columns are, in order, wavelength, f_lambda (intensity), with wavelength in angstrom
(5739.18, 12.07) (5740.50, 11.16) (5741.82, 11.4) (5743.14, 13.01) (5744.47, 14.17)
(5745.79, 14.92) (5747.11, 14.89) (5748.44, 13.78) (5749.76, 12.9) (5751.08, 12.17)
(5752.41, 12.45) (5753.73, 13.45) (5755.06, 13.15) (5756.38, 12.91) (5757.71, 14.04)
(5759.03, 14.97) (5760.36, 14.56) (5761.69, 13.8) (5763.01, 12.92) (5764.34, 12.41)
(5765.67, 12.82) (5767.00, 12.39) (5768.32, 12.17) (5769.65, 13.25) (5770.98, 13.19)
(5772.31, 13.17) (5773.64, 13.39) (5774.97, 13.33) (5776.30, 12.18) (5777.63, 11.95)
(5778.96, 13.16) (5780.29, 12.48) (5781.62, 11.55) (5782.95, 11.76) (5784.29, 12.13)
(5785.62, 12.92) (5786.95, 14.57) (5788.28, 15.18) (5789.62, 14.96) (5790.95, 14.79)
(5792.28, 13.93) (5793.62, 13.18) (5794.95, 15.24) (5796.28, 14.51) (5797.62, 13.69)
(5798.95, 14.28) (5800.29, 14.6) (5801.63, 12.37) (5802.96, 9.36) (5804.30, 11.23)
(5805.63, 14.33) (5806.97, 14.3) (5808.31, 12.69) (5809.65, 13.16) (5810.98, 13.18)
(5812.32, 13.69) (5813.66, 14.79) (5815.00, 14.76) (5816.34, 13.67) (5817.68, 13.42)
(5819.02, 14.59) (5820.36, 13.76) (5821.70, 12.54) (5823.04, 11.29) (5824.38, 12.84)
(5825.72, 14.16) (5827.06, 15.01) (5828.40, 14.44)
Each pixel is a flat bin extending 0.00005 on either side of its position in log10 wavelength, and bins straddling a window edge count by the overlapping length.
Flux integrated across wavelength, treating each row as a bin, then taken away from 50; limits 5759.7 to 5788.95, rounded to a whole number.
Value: -329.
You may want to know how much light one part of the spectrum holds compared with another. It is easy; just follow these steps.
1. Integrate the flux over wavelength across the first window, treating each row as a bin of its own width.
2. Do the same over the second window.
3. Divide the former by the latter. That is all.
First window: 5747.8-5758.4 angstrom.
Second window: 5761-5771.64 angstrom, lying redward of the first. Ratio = 1.02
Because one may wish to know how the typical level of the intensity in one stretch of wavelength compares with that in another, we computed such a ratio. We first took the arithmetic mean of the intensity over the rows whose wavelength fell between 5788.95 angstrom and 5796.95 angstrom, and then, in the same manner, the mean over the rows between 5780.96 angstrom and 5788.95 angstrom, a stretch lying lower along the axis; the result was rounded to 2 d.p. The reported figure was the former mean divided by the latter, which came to 1.11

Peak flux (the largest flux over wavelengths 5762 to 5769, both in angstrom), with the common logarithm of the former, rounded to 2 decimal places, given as 1.11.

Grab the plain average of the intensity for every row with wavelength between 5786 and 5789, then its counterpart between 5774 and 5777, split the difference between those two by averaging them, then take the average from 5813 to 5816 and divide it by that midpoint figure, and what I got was 1.07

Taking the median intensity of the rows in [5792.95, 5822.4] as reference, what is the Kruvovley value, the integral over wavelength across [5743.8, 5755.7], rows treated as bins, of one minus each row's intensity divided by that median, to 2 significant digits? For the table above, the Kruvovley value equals 0.13 angstrom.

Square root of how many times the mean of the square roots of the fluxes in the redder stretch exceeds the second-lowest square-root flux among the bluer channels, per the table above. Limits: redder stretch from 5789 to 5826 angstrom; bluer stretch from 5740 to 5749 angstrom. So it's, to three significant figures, 1.04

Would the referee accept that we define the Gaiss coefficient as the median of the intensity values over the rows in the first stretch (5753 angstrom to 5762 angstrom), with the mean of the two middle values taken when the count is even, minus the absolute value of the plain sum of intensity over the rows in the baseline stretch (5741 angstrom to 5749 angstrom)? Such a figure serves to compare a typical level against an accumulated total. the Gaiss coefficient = -68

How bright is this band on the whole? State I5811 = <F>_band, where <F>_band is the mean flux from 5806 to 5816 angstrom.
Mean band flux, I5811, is 13.8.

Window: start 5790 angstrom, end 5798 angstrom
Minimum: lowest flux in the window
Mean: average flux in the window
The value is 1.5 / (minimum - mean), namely -1.4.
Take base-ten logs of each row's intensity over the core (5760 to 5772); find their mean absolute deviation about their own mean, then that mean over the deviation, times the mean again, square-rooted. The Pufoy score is 8.1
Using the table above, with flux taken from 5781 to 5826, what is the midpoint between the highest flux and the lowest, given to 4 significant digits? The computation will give 12.30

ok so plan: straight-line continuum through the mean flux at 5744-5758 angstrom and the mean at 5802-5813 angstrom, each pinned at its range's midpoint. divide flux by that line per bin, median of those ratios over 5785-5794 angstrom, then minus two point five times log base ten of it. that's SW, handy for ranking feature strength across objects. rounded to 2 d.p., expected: -0.12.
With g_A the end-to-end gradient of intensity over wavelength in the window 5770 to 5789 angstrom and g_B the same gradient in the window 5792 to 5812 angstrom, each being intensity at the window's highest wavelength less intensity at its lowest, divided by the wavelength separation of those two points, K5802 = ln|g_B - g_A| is -1.9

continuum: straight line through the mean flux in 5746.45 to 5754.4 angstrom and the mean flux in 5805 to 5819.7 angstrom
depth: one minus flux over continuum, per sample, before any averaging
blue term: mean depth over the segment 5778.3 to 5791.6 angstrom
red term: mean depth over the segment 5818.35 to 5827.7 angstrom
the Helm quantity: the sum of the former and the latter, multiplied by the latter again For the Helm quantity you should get 0.0021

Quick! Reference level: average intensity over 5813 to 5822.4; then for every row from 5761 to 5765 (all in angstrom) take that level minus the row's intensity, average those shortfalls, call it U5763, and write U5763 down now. 0.9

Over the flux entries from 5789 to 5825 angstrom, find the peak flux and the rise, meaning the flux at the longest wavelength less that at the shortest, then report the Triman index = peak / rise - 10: -17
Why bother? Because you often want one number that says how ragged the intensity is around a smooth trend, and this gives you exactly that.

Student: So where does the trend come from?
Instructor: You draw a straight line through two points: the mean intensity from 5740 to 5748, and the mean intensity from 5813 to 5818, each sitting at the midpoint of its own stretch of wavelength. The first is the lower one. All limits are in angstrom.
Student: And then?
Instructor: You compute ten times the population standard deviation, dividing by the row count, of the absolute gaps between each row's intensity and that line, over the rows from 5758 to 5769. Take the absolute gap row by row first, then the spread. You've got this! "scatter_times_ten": 3.9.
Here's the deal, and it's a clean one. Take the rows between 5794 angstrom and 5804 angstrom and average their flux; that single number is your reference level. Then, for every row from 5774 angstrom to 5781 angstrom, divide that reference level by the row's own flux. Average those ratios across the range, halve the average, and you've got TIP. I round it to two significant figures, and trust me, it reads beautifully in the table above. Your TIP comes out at 0.53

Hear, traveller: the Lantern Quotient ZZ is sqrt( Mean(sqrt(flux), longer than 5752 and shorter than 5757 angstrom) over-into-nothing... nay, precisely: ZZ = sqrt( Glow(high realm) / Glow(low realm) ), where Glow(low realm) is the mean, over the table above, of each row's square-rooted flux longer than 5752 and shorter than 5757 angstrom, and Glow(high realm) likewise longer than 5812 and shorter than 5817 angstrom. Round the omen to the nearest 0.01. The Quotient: 1.02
